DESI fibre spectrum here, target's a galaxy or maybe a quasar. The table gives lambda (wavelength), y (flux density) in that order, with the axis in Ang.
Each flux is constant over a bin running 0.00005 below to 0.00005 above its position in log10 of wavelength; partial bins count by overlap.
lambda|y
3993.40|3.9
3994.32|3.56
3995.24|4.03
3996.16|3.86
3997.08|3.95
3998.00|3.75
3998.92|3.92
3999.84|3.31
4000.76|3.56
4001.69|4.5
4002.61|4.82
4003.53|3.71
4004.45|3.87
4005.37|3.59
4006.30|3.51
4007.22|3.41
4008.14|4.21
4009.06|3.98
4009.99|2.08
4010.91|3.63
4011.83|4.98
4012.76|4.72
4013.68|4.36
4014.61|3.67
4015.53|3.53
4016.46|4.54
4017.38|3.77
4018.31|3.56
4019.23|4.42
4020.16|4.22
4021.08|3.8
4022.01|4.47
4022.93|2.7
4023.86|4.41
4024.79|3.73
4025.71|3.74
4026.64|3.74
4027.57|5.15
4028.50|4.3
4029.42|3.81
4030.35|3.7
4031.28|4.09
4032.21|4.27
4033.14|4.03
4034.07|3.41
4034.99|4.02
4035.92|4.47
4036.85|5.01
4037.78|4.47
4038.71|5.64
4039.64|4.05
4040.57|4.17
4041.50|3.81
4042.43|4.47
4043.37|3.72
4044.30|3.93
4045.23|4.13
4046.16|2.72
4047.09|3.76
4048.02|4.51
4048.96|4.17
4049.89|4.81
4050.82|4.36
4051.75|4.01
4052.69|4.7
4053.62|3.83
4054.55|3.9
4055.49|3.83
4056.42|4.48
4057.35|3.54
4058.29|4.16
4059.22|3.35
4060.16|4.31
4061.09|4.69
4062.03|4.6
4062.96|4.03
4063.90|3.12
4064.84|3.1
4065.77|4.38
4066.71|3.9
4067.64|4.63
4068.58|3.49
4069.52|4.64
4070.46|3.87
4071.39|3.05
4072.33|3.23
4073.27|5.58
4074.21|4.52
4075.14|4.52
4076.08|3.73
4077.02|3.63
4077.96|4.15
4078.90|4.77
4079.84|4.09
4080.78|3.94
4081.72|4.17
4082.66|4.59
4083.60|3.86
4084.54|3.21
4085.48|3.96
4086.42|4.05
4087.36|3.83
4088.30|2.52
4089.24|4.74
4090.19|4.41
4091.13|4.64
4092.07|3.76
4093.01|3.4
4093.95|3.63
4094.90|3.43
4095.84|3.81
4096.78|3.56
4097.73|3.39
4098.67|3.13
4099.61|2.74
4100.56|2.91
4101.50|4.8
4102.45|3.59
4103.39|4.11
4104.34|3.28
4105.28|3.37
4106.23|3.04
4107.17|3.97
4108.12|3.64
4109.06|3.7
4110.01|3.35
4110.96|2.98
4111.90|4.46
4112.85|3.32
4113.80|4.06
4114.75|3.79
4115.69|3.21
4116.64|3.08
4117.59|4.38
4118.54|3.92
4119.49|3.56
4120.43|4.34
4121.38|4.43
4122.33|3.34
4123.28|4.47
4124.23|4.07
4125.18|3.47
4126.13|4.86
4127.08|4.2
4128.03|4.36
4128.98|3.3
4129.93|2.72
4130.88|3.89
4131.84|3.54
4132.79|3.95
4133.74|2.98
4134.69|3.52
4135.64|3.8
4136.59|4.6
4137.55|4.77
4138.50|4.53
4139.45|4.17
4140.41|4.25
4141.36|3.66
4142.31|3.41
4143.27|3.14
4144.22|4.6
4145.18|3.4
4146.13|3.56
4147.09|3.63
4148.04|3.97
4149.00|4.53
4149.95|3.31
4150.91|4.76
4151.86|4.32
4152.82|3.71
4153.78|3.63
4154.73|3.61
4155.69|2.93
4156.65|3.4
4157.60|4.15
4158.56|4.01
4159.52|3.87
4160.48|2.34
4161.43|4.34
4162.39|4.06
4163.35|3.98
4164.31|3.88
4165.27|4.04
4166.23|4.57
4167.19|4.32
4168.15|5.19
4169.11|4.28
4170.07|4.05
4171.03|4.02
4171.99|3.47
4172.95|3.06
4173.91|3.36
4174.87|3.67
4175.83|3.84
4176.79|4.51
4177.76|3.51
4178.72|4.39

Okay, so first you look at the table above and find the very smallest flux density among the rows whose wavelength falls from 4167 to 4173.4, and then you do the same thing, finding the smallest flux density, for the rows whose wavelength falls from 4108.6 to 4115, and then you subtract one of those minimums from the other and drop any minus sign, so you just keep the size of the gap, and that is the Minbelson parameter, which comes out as 0.1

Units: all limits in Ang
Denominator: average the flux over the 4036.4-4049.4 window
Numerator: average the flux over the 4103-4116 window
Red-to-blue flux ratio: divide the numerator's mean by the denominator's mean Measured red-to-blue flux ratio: 0.86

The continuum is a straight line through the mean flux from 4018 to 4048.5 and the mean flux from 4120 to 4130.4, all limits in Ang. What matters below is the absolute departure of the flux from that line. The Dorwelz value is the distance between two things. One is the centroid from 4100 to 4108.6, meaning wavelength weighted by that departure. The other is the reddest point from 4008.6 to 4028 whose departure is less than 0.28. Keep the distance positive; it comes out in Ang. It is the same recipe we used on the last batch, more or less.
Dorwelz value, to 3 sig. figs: 83.5 Ang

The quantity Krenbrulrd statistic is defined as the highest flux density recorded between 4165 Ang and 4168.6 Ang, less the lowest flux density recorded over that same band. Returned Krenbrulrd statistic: 1.15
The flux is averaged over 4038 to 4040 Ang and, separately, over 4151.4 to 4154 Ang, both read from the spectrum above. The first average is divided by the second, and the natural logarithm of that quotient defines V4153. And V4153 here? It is 0.22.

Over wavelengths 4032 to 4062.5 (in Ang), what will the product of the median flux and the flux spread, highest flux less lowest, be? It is 12.1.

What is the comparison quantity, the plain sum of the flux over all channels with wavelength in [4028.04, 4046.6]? 82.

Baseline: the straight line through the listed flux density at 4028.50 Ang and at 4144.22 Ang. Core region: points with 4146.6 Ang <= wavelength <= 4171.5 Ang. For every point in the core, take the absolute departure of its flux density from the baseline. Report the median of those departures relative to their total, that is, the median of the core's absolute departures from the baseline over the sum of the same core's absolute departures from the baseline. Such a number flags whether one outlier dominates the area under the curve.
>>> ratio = 0.033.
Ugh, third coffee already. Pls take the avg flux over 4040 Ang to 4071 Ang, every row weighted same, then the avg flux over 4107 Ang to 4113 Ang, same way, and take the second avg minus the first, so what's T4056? -0.40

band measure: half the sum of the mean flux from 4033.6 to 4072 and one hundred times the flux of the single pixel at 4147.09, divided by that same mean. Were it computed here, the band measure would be 45.0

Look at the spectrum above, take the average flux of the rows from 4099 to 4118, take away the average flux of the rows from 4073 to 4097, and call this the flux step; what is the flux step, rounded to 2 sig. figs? -0.43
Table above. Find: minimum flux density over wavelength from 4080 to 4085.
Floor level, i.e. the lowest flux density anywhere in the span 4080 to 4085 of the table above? 3.21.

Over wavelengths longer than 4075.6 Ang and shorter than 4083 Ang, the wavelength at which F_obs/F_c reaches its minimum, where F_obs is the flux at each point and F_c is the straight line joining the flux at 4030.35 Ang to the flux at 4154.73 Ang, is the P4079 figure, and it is 4077.02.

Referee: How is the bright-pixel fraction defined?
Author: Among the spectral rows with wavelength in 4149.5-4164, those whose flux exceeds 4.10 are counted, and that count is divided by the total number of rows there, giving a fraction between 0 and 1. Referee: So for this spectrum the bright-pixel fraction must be 0.27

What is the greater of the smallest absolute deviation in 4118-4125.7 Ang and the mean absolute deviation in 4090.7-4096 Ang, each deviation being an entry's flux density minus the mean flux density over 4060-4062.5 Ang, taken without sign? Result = 0.8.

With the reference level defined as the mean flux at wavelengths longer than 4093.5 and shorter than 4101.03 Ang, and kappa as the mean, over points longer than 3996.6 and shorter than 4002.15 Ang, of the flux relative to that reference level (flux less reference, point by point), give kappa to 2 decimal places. 0.51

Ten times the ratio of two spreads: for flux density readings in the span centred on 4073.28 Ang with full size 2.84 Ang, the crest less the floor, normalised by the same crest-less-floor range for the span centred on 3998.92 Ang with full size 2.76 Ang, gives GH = 39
